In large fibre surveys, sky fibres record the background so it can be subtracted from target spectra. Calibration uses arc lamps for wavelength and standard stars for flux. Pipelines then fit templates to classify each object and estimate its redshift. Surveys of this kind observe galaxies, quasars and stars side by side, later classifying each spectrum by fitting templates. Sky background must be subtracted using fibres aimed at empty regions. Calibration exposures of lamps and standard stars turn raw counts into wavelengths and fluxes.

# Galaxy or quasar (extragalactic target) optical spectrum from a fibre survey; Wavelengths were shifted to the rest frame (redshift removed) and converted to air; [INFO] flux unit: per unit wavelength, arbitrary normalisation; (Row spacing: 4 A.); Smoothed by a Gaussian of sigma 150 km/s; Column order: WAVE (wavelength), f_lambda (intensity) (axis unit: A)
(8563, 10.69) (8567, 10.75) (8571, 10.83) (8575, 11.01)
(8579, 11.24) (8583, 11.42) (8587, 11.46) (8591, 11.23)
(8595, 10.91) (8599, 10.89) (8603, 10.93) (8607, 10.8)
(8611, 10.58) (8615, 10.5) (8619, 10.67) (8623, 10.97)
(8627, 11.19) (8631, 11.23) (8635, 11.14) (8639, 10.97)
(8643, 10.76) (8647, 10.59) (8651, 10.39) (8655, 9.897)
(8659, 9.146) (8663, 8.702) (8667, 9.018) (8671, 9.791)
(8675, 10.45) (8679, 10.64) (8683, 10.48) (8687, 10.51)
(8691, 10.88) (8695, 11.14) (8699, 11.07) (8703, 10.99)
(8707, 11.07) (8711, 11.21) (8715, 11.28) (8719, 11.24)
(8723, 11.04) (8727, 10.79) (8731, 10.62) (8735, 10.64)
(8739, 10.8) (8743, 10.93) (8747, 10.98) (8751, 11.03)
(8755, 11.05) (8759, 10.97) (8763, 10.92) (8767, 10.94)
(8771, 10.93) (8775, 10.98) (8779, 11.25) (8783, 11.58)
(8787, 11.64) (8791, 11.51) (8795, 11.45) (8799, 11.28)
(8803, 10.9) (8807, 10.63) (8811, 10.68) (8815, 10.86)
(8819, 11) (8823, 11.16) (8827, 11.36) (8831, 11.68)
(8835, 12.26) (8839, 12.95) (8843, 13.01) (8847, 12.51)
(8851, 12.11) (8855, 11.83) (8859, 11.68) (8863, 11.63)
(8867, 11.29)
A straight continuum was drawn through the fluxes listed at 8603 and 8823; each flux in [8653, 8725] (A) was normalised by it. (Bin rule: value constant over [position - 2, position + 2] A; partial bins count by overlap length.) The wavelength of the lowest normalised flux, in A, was 8663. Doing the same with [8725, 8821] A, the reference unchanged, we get 8807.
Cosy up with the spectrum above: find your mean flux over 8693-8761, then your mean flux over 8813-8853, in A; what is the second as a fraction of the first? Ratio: 1.08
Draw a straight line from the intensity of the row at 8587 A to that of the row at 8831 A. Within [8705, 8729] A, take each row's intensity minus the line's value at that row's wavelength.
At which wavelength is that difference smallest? 8727 A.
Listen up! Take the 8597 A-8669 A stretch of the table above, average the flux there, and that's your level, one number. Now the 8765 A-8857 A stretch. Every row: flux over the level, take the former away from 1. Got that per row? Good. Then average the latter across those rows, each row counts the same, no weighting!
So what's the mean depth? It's -0.10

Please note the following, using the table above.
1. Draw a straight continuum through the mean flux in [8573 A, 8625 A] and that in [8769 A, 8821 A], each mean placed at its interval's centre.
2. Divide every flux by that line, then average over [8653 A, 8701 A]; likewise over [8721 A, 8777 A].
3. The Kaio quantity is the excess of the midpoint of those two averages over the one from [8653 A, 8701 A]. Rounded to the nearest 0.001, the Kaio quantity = 0.032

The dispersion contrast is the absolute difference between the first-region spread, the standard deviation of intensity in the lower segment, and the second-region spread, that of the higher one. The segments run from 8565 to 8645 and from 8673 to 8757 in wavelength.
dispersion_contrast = 0.01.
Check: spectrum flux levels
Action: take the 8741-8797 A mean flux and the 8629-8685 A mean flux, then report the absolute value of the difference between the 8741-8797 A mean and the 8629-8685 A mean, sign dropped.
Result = 0.9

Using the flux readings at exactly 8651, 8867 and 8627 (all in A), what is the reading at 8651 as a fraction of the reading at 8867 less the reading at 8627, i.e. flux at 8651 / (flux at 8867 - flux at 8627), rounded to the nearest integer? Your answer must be 104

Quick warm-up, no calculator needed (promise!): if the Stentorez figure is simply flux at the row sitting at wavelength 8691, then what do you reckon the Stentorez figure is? 10.88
